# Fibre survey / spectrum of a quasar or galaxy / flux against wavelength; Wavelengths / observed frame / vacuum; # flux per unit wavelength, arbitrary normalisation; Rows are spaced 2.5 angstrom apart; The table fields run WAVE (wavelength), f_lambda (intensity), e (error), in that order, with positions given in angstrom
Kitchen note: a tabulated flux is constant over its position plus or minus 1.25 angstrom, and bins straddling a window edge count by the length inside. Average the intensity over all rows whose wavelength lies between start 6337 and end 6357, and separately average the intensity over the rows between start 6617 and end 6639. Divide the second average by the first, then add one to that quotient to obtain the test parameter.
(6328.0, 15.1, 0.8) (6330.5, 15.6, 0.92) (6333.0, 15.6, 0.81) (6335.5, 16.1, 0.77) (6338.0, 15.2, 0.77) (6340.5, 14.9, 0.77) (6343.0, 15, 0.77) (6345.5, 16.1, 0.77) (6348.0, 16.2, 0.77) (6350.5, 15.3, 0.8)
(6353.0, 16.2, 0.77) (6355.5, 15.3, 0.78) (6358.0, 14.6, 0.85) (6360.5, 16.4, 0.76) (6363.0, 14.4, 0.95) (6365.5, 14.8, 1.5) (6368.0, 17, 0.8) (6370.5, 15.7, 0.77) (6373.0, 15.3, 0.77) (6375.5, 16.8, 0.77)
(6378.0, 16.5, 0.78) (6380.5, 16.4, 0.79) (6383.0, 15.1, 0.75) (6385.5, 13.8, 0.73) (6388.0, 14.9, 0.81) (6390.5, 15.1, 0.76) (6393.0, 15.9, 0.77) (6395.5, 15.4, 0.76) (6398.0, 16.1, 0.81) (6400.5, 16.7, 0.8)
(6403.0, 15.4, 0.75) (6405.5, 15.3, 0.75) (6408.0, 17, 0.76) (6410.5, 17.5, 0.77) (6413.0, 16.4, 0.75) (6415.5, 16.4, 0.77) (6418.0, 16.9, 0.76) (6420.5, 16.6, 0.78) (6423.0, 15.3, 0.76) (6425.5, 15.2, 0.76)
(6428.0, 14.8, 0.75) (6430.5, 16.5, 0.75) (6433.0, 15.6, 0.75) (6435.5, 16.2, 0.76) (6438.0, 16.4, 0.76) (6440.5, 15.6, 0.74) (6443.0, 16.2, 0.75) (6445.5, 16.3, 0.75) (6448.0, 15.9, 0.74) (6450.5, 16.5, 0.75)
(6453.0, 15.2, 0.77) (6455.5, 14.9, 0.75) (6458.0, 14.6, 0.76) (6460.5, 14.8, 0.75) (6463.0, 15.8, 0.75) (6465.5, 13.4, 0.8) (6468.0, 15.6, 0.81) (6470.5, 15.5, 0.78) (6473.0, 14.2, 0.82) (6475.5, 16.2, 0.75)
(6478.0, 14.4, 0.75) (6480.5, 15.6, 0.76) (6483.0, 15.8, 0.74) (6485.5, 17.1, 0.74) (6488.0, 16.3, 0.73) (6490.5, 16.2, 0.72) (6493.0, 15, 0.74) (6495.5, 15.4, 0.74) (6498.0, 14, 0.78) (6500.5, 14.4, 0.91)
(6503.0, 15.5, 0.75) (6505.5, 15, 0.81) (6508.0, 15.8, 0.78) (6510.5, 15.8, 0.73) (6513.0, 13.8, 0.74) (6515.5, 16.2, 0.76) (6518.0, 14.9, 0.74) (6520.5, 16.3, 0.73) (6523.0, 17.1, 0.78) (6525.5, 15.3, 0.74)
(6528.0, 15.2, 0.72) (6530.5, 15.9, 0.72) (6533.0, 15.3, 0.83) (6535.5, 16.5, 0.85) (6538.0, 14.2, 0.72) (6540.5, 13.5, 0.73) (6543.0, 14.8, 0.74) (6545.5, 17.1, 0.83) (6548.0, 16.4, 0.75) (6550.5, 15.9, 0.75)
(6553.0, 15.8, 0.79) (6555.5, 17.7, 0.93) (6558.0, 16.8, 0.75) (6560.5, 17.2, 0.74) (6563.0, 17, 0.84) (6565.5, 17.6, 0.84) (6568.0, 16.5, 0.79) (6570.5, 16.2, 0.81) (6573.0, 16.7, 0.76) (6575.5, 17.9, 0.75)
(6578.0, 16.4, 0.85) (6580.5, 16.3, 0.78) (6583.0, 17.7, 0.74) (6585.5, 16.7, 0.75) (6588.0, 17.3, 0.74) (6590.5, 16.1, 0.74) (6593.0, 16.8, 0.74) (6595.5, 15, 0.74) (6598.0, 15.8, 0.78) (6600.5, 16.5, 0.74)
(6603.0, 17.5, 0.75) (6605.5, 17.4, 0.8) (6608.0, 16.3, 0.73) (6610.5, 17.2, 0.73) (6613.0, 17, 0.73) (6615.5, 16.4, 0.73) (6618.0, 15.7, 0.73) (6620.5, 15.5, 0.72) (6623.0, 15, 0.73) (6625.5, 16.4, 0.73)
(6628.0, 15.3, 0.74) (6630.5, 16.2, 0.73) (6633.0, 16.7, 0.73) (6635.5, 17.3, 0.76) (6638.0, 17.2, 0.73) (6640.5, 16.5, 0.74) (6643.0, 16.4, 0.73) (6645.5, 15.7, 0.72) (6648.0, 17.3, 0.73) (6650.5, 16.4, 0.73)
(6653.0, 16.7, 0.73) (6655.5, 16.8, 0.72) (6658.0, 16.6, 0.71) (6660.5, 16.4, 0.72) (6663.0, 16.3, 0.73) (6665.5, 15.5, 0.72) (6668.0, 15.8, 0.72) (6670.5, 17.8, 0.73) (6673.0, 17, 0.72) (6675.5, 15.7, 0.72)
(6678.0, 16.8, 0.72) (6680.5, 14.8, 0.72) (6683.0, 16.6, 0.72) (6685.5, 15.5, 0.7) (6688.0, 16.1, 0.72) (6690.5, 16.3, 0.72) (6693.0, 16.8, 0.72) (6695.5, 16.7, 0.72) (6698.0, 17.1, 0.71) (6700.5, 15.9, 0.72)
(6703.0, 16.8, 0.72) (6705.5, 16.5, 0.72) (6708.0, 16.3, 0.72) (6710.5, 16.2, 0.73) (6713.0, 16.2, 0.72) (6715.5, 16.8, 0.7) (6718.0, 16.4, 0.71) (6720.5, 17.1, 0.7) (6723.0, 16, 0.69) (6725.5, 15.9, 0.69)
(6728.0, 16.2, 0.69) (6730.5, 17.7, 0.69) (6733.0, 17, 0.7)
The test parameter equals 2.04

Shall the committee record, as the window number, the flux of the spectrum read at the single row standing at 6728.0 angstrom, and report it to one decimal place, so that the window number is 16.2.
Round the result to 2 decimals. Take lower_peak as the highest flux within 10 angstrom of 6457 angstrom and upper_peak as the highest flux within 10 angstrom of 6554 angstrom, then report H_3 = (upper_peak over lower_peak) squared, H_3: 1.15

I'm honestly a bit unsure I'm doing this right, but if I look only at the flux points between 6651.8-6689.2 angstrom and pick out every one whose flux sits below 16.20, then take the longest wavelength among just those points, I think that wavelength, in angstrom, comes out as 6688.0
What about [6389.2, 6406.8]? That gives 6405.5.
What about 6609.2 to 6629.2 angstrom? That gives 6628.0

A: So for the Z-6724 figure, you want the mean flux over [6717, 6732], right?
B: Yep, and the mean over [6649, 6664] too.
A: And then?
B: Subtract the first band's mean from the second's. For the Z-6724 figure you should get 0.0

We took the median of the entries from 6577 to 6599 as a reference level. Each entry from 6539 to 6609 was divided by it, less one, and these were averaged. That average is 0.01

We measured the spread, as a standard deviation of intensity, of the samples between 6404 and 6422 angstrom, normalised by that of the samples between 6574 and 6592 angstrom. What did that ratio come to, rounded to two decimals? 0.96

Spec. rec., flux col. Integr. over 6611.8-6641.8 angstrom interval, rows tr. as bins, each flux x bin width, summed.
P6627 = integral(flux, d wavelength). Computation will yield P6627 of 488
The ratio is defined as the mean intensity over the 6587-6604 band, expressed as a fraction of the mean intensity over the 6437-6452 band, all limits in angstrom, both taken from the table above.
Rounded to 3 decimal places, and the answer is 1.017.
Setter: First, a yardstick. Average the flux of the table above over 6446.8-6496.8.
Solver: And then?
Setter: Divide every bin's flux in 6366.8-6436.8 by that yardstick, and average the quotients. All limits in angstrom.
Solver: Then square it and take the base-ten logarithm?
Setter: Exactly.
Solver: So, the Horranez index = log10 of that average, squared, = 0.028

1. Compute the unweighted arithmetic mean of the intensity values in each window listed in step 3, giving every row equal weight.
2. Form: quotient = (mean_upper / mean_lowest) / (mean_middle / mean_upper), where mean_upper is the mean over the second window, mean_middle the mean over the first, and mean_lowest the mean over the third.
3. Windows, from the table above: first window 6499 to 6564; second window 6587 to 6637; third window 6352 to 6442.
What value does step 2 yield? 1.08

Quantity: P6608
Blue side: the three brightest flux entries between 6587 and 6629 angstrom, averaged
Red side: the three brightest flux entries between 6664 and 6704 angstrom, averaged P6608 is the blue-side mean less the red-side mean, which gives 0.1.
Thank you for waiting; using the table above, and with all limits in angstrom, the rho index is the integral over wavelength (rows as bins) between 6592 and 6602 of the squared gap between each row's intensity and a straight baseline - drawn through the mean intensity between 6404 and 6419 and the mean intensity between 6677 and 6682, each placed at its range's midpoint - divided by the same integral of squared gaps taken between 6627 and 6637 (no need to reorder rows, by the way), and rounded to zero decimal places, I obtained 1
